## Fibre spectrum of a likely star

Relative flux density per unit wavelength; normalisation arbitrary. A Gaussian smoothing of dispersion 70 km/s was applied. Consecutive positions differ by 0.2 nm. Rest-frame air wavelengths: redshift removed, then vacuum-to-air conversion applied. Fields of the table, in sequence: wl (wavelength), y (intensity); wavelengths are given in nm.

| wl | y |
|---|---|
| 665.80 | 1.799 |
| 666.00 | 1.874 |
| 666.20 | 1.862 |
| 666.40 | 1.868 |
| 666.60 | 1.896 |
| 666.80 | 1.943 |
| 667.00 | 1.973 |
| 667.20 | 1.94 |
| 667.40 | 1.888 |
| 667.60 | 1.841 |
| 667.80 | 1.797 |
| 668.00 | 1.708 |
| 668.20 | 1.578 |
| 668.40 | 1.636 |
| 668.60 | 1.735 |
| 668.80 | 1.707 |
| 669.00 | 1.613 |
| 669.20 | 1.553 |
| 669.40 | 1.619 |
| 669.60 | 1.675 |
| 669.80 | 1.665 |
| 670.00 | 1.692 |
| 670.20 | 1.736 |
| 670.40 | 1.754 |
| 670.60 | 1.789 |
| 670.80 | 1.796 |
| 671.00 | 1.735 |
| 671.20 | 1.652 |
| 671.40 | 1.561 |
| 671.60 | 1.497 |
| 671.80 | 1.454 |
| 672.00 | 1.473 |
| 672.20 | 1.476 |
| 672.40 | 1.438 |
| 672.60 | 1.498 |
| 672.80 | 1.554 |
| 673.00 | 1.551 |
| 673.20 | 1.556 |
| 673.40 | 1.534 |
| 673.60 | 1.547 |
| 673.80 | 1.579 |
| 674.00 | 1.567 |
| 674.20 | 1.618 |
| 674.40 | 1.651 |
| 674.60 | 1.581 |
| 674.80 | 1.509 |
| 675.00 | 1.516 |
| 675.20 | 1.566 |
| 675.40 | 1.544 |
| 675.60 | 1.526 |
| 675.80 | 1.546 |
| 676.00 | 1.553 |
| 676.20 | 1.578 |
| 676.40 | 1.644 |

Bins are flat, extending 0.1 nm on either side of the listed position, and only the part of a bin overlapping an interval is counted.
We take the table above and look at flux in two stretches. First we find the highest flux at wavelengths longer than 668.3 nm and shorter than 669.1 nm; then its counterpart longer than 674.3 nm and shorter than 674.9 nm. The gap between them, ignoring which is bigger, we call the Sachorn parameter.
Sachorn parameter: 0.08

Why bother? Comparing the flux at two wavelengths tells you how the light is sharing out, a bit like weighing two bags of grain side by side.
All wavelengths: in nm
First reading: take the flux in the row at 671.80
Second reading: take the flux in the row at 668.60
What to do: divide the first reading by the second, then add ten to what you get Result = 10.8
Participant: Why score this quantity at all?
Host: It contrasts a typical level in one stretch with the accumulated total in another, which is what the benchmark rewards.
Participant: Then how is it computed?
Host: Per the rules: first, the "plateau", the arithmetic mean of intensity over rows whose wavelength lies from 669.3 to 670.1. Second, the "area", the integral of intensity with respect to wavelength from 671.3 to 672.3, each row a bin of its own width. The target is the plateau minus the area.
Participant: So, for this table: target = 0.2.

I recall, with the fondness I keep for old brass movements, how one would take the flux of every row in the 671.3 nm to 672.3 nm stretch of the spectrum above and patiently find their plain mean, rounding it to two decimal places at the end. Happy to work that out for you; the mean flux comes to 1.49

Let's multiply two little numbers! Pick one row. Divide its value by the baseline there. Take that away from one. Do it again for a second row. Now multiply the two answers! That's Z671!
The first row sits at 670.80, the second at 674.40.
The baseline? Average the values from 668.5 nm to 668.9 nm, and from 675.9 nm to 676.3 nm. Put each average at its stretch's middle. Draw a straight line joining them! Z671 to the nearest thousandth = 0.002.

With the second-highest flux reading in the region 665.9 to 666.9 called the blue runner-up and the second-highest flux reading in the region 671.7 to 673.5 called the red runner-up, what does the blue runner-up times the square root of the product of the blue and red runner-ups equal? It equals 3.3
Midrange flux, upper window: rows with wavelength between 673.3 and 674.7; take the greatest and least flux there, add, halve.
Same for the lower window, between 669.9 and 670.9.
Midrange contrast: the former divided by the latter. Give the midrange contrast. 0.91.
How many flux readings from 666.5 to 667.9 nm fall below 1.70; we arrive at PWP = 0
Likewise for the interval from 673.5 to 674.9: 7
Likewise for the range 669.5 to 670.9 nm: 3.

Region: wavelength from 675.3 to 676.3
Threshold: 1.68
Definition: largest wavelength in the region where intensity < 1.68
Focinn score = 676.20 nm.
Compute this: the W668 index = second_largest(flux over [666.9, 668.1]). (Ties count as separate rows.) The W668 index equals 1.94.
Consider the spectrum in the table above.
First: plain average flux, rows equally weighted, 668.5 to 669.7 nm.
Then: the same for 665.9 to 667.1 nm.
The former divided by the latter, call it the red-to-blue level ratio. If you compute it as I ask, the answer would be 0.87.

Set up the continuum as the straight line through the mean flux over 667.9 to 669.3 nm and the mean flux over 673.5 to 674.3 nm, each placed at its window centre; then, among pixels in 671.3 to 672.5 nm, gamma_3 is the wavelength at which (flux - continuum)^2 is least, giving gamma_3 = 671.40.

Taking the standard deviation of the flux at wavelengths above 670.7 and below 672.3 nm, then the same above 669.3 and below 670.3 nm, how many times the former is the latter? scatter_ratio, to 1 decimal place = 0.3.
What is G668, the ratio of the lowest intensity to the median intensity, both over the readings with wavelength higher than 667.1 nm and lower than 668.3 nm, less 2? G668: -1.13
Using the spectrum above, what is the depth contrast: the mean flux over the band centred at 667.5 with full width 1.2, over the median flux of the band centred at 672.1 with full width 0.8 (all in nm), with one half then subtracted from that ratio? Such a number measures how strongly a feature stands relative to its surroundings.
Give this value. 0.77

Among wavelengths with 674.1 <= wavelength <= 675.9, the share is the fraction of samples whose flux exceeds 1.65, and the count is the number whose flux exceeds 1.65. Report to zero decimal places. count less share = 1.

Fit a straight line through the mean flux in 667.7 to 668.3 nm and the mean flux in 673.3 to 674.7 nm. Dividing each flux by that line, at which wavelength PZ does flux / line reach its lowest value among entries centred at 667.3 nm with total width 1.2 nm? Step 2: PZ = 667.80 nm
